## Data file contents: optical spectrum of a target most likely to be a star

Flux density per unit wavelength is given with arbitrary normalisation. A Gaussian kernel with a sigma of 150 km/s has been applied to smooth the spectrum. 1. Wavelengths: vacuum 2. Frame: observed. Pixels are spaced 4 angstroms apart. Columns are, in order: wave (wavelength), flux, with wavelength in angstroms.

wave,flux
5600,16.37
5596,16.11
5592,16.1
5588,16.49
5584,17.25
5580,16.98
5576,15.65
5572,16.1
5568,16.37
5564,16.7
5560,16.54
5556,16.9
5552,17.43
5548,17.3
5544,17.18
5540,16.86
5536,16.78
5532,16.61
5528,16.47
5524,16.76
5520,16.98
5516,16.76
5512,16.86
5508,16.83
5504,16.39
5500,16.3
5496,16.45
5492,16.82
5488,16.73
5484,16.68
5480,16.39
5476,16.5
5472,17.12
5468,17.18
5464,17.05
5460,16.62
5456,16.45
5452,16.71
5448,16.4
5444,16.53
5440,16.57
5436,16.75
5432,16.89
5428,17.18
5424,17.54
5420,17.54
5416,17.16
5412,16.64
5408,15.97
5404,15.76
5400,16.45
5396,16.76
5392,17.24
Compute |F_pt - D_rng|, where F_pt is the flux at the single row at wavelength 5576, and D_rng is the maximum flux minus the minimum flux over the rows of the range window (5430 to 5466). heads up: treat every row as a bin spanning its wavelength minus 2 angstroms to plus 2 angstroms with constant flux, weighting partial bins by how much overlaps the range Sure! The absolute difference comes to 15.0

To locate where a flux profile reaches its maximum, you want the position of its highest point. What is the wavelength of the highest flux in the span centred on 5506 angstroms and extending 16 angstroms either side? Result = 5520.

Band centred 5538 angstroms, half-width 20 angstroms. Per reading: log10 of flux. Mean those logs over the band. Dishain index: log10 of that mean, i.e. 0.0894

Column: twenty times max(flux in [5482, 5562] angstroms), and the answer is 349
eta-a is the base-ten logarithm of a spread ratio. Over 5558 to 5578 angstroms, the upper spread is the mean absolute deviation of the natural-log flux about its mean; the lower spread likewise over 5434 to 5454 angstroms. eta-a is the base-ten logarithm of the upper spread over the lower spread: 0.5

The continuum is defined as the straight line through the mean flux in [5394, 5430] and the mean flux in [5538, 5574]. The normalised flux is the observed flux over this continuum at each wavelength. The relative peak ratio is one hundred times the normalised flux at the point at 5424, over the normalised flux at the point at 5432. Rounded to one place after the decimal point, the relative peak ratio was 103.9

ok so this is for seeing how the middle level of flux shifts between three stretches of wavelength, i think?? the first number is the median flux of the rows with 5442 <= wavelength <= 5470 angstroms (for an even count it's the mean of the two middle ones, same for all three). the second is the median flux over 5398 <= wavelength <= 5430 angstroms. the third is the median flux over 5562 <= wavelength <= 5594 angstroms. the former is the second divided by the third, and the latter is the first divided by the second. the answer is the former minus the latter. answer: 0.045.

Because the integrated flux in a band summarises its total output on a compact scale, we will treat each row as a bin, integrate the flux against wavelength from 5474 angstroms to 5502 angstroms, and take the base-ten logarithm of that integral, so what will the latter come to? 2.67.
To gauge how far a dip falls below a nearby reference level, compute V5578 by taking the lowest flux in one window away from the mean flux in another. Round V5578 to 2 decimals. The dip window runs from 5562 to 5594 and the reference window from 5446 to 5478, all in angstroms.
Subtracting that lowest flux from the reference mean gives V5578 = 1.10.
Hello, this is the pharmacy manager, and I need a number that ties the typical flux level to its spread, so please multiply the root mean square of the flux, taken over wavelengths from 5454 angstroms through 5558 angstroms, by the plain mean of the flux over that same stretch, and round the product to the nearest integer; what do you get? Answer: 282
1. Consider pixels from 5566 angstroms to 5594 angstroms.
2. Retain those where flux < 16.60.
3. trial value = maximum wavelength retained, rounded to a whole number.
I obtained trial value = 5592 angstroms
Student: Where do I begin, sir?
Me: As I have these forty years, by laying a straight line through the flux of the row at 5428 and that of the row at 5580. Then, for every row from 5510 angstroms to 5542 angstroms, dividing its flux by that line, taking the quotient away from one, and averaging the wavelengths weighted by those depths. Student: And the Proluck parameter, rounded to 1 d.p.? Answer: 5526.7 angstroms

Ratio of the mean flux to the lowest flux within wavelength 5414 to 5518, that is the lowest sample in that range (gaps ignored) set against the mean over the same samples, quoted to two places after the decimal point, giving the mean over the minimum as 1.03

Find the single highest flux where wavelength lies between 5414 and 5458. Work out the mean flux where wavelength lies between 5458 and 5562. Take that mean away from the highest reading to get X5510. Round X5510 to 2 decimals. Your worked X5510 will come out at 0.75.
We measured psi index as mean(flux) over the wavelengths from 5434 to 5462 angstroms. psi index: 16.6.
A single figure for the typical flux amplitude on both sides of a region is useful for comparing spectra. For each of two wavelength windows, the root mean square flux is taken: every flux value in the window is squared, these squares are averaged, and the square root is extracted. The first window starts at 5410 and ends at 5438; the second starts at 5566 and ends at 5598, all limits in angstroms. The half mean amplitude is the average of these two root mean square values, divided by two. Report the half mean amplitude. 8.37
